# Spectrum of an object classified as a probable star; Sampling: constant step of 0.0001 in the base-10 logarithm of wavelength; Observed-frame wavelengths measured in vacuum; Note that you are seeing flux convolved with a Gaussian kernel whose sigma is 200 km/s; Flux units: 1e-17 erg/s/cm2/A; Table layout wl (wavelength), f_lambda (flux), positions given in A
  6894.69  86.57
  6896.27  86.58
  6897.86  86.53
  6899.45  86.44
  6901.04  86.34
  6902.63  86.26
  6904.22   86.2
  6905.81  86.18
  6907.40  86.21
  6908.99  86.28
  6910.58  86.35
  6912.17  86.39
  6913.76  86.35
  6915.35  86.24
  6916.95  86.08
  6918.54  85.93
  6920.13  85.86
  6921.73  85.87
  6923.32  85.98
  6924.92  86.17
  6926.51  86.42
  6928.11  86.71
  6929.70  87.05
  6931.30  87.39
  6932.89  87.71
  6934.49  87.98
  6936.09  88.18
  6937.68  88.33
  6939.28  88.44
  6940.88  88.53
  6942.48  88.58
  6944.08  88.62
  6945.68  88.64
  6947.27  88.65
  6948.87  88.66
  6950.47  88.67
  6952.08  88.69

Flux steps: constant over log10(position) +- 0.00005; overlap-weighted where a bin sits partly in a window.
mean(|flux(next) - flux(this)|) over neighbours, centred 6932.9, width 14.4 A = 0.25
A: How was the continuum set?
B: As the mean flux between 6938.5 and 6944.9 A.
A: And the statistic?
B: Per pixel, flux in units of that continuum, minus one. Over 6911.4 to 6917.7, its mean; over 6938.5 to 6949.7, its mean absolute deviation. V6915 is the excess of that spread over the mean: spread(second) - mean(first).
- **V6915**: 0.026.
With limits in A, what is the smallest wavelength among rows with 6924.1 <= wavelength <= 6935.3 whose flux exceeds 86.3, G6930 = 6926.51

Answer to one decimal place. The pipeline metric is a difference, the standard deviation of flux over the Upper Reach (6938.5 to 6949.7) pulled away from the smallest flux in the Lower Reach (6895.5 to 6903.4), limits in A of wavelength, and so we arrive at 86.2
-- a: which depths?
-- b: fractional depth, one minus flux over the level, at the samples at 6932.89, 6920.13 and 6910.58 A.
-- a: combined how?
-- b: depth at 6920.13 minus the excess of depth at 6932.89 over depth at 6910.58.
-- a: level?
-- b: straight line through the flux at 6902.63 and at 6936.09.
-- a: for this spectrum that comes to 0.0171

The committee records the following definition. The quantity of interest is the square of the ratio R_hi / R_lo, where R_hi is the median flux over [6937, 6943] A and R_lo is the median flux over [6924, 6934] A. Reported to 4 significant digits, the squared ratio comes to 1.037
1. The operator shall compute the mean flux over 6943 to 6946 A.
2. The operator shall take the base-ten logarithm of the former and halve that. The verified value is 0.974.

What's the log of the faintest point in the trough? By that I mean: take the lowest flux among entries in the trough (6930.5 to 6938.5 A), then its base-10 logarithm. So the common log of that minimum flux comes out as 1.94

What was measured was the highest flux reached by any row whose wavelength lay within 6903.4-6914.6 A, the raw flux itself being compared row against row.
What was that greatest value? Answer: 86.39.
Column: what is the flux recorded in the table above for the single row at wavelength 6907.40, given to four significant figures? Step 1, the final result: 86.21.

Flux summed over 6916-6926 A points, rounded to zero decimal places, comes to 516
